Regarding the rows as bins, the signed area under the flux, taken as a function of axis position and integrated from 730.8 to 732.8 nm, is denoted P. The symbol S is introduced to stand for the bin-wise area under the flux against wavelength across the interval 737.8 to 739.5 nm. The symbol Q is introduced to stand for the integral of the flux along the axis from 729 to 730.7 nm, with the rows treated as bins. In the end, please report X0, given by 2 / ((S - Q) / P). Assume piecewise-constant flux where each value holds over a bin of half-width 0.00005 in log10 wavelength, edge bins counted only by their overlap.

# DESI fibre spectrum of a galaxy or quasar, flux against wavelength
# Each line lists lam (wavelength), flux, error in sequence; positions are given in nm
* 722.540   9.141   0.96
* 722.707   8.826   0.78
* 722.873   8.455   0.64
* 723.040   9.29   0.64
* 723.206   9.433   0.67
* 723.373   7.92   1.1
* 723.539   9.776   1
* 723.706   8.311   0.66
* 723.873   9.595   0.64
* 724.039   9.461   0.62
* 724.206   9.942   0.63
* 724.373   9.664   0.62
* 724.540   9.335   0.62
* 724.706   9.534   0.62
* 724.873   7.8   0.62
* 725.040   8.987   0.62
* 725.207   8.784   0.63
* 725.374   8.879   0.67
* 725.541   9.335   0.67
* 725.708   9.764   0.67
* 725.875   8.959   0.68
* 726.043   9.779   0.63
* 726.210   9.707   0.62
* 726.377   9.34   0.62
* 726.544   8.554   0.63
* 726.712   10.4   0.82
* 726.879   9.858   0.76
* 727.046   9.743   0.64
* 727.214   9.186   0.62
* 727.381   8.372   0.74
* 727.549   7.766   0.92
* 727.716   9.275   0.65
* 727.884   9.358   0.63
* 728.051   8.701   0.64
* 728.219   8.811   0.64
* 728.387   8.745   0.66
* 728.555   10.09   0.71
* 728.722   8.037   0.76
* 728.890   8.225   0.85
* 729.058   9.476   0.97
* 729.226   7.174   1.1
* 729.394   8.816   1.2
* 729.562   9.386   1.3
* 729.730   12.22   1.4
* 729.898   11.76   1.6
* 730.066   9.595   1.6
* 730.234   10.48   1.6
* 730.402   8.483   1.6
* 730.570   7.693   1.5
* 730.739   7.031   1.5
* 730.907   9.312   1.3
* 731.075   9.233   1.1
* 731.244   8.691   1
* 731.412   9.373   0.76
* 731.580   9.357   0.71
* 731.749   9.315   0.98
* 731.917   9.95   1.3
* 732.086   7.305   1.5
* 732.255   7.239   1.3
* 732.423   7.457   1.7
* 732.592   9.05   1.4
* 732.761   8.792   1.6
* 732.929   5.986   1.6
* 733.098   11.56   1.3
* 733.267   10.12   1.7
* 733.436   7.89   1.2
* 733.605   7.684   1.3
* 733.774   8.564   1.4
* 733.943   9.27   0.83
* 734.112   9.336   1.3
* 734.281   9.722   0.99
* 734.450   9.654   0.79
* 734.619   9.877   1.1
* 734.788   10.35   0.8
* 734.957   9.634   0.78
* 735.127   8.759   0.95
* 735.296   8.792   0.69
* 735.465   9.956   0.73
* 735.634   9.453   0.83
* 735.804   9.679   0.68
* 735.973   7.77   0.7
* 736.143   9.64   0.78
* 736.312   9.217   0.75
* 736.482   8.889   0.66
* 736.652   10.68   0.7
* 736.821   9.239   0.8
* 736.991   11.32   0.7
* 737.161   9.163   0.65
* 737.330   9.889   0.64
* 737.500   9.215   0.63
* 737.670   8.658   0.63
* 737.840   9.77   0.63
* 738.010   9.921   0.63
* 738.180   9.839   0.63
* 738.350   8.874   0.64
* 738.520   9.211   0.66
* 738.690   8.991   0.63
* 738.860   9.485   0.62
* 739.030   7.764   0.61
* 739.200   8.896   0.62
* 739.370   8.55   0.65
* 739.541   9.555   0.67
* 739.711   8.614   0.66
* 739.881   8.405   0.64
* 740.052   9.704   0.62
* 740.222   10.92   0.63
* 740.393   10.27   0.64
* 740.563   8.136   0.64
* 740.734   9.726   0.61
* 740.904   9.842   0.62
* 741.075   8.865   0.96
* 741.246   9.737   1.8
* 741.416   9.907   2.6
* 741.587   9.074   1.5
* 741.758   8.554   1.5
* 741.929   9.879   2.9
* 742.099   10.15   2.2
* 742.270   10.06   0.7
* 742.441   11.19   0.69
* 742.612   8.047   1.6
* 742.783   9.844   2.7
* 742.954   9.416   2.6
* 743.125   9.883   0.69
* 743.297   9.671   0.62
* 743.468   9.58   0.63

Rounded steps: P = 17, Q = 16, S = 16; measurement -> -65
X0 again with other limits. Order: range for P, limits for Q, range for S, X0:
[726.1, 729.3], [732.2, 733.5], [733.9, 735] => -134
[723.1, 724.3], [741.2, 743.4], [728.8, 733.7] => 1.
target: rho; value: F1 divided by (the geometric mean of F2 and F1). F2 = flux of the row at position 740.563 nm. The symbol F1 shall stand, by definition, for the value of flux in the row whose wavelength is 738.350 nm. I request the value 1.04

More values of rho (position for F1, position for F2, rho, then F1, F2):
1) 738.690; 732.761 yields 1.01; 8.991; 8.792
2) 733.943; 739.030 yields 1.09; 9.27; 7.764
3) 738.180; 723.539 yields 1.00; 9.839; 9.776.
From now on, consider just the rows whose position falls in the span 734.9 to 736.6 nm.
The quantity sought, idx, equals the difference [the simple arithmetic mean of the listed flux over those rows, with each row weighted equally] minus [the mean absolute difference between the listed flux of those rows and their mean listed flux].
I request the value 8.68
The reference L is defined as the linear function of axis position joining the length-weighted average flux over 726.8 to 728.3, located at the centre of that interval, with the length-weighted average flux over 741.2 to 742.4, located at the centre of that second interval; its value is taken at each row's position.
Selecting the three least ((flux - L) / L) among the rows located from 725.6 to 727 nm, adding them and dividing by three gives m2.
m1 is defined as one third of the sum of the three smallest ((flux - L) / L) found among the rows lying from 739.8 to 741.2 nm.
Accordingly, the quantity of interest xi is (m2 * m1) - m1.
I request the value 0.12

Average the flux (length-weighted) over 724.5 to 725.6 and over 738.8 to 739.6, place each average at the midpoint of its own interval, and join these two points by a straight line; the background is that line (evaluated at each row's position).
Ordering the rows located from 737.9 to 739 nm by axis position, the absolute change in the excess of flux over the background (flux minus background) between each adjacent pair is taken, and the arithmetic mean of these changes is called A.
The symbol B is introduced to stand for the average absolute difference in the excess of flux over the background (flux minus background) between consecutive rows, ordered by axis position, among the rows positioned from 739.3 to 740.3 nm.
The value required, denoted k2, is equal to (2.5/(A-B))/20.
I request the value -0.2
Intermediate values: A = 0.4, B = 0.9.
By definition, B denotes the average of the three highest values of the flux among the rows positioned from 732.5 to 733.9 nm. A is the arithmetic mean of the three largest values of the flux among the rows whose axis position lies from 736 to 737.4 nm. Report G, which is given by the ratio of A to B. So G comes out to 1.04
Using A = 10.6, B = 10.2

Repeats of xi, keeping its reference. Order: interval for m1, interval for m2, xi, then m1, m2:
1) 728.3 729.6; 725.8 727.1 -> 0.14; -0.14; 0.001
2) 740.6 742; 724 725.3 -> 0.09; -0.09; -0.041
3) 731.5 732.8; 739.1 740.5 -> 0.23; -0.21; -0.110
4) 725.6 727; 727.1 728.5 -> 0.00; 0.00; -0.081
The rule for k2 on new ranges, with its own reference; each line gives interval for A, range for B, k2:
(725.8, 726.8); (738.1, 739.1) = 4.1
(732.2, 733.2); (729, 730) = 0.2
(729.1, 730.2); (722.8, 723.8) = 0.3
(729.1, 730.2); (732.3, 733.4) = -0.2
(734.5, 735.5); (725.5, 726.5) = 0.8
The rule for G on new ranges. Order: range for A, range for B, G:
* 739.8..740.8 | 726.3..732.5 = 0.90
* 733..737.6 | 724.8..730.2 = 0.98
